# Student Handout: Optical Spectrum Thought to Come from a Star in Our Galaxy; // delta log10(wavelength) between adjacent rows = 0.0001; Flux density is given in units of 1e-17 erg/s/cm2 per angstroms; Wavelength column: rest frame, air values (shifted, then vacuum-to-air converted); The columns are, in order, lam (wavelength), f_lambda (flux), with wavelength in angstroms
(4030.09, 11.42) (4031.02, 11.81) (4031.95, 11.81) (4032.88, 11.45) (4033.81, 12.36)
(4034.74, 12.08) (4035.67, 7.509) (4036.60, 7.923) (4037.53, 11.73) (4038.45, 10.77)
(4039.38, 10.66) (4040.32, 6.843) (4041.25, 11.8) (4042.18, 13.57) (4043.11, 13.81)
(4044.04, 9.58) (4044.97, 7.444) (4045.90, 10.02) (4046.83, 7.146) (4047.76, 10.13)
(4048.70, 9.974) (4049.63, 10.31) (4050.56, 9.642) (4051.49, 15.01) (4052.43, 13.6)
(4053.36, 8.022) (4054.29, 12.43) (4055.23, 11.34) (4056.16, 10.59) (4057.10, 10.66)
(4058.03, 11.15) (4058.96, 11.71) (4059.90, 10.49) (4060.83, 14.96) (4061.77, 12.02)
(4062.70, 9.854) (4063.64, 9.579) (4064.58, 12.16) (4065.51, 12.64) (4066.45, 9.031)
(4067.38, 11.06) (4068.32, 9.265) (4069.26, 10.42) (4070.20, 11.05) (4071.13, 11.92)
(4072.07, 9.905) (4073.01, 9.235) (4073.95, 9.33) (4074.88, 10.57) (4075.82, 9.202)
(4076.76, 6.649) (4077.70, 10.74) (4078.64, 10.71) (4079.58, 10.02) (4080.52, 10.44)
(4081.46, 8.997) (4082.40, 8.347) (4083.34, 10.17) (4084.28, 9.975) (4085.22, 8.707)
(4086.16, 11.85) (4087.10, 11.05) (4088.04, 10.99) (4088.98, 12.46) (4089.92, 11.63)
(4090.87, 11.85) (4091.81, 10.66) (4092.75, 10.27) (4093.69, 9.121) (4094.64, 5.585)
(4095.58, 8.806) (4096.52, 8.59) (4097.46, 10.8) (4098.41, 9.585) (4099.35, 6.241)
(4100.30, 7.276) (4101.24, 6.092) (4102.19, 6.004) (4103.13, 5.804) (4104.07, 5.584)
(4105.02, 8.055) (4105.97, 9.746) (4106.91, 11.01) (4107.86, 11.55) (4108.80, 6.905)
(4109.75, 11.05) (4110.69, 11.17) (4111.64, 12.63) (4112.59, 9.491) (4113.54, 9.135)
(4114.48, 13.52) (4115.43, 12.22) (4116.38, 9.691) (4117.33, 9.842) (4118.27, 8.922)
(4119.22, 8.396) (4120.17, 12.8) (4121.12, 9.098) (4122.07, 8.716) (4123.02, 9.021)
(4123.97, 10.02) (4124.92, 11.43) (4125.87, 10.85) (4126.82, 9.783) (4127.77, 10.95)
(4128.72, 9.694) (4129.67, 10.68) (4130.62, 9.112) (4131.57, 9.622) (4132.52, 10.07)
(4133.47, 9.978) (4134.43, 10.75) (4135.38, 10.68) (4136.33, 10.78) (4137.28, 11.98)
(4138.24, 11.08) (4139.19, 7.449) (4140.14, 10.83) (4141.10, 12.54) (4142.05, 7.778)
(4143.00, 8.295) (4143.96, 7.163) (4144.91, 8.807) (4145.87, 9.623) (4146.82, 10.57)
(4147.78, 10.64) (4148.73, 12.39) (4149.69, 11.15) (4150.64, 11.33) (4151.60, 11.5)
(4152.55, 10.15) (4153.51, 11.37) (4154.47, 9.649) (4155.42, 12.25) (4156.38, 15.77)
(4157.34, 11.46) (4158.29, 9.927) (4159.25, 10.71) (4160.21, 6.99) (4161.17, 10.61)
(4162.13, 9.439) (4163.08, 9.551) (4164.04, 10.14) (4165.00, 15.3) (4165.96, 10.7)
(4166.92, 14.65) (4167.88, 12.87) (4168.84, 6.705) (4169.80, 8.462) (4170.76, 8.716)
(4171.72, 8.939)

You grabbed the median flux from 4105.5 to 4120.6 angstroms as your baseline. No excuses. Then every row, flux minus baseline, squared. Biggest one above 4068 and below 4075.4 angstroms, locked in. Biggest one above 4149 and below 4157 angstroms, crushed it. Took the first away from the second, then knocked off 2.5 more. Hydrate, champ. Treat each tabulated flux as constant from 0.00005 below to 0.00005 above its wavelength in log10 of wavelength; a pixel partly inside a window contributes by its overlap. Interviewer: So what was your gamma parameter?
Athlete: 24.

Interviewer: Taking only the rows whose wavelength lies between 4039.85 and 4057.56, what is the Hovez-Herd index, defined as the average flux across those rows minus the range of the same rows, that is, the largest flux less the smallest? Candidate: 2.5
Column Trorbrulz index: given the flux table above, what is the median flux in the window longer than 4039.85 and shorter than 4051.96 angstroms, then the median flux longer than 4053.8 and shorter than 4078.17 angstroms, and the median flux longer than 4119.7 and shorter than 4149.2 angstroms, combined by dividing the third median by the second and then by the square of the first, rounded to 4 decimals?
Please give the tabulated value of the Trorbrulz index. 0.0094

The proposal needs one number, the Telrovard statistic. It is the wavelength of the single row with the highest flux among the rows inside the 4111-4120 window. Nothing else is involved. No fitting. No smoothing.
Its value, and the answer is 4114.48 angstroms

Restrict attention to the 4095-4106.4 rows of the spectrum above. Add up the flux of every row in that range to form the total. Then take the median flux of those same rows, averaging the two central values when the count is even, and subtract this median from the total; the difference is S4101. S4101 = 85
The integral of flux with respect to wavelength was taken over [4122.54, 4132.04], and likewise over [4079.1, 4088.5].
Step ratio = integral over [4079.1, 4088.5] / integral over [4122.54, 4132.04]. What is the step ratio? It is 0.98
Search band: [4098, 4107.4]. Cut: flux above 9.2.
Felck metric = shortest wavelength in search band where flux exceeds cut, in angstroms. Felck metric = 4098.41 angstroms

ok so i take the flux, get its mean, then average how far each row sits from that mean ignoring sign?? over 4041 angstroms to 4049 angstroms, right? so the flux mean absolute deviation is 1.8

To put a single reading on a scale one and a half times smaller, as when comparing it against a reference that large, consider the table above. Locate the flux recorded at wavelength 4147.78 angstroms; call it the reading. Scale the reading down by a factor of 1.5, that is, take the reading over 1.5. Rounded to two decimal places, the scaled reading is 7.09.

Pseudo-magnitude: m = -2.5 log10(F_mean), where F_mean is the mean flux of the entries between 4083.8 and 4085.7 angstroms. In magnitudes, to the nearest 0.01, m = -2.43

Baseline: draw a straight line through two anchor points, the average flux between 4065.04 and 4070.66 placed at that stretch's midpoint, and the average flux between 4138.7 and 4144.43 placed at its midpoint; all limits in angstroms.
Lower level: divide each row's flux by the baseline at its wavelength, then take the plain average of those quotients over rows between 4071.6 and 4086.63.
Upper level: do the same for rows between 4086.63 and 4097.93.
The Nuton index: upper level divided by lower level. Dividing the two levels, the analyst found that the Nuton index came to 1.08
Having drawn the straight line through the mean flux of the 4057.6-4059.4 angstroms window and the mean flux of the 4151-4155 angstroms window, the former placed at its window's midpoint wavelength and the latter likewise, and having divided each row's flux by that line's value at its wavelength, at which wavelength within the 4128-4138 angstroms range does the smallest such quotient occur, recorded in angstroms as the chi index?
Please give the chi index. 4130.62 angstroms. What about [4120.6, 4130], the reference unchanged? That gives 4122.07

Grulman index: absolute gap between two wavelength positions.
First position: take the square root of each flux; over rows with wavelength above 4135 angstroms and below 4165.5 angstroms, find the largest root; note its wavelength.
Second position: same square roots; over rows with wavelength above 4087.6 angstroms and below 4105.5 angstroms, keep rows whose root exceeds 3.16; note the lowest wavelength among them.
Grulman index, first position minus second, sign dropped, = 68.3 angstroms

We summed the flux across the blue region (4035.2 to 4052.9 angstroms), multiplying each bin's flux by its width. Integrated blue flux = 184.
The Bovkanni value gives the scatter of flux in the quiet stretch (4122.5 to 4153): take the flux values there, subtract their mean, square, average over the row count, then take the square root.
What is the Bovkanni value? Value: 1.3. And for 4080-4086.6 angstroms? 1.1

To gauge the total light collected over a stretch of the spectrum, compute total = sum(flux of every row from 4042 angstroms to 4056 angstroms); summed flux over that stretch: 162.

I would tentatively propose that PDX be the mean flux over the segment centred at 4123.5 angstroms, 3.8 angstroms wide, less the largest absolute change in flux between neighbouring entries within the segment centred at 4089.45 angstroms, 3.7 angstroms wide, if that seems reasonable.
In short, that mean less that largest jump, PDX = 8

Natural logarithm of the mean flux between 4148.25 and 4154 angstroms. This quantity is 2.43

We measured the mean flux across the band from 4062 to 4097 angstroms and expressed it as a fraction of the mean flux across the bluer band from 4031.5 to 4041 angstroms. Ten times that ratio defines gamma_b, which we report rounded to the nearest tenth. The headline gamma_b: 9.8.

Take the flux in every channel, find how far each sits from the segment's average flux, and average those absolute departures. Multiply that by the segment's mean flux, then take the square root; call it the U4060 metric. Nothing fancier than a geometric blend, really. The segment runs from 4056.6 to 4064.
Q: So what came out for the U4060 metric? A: 3.68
